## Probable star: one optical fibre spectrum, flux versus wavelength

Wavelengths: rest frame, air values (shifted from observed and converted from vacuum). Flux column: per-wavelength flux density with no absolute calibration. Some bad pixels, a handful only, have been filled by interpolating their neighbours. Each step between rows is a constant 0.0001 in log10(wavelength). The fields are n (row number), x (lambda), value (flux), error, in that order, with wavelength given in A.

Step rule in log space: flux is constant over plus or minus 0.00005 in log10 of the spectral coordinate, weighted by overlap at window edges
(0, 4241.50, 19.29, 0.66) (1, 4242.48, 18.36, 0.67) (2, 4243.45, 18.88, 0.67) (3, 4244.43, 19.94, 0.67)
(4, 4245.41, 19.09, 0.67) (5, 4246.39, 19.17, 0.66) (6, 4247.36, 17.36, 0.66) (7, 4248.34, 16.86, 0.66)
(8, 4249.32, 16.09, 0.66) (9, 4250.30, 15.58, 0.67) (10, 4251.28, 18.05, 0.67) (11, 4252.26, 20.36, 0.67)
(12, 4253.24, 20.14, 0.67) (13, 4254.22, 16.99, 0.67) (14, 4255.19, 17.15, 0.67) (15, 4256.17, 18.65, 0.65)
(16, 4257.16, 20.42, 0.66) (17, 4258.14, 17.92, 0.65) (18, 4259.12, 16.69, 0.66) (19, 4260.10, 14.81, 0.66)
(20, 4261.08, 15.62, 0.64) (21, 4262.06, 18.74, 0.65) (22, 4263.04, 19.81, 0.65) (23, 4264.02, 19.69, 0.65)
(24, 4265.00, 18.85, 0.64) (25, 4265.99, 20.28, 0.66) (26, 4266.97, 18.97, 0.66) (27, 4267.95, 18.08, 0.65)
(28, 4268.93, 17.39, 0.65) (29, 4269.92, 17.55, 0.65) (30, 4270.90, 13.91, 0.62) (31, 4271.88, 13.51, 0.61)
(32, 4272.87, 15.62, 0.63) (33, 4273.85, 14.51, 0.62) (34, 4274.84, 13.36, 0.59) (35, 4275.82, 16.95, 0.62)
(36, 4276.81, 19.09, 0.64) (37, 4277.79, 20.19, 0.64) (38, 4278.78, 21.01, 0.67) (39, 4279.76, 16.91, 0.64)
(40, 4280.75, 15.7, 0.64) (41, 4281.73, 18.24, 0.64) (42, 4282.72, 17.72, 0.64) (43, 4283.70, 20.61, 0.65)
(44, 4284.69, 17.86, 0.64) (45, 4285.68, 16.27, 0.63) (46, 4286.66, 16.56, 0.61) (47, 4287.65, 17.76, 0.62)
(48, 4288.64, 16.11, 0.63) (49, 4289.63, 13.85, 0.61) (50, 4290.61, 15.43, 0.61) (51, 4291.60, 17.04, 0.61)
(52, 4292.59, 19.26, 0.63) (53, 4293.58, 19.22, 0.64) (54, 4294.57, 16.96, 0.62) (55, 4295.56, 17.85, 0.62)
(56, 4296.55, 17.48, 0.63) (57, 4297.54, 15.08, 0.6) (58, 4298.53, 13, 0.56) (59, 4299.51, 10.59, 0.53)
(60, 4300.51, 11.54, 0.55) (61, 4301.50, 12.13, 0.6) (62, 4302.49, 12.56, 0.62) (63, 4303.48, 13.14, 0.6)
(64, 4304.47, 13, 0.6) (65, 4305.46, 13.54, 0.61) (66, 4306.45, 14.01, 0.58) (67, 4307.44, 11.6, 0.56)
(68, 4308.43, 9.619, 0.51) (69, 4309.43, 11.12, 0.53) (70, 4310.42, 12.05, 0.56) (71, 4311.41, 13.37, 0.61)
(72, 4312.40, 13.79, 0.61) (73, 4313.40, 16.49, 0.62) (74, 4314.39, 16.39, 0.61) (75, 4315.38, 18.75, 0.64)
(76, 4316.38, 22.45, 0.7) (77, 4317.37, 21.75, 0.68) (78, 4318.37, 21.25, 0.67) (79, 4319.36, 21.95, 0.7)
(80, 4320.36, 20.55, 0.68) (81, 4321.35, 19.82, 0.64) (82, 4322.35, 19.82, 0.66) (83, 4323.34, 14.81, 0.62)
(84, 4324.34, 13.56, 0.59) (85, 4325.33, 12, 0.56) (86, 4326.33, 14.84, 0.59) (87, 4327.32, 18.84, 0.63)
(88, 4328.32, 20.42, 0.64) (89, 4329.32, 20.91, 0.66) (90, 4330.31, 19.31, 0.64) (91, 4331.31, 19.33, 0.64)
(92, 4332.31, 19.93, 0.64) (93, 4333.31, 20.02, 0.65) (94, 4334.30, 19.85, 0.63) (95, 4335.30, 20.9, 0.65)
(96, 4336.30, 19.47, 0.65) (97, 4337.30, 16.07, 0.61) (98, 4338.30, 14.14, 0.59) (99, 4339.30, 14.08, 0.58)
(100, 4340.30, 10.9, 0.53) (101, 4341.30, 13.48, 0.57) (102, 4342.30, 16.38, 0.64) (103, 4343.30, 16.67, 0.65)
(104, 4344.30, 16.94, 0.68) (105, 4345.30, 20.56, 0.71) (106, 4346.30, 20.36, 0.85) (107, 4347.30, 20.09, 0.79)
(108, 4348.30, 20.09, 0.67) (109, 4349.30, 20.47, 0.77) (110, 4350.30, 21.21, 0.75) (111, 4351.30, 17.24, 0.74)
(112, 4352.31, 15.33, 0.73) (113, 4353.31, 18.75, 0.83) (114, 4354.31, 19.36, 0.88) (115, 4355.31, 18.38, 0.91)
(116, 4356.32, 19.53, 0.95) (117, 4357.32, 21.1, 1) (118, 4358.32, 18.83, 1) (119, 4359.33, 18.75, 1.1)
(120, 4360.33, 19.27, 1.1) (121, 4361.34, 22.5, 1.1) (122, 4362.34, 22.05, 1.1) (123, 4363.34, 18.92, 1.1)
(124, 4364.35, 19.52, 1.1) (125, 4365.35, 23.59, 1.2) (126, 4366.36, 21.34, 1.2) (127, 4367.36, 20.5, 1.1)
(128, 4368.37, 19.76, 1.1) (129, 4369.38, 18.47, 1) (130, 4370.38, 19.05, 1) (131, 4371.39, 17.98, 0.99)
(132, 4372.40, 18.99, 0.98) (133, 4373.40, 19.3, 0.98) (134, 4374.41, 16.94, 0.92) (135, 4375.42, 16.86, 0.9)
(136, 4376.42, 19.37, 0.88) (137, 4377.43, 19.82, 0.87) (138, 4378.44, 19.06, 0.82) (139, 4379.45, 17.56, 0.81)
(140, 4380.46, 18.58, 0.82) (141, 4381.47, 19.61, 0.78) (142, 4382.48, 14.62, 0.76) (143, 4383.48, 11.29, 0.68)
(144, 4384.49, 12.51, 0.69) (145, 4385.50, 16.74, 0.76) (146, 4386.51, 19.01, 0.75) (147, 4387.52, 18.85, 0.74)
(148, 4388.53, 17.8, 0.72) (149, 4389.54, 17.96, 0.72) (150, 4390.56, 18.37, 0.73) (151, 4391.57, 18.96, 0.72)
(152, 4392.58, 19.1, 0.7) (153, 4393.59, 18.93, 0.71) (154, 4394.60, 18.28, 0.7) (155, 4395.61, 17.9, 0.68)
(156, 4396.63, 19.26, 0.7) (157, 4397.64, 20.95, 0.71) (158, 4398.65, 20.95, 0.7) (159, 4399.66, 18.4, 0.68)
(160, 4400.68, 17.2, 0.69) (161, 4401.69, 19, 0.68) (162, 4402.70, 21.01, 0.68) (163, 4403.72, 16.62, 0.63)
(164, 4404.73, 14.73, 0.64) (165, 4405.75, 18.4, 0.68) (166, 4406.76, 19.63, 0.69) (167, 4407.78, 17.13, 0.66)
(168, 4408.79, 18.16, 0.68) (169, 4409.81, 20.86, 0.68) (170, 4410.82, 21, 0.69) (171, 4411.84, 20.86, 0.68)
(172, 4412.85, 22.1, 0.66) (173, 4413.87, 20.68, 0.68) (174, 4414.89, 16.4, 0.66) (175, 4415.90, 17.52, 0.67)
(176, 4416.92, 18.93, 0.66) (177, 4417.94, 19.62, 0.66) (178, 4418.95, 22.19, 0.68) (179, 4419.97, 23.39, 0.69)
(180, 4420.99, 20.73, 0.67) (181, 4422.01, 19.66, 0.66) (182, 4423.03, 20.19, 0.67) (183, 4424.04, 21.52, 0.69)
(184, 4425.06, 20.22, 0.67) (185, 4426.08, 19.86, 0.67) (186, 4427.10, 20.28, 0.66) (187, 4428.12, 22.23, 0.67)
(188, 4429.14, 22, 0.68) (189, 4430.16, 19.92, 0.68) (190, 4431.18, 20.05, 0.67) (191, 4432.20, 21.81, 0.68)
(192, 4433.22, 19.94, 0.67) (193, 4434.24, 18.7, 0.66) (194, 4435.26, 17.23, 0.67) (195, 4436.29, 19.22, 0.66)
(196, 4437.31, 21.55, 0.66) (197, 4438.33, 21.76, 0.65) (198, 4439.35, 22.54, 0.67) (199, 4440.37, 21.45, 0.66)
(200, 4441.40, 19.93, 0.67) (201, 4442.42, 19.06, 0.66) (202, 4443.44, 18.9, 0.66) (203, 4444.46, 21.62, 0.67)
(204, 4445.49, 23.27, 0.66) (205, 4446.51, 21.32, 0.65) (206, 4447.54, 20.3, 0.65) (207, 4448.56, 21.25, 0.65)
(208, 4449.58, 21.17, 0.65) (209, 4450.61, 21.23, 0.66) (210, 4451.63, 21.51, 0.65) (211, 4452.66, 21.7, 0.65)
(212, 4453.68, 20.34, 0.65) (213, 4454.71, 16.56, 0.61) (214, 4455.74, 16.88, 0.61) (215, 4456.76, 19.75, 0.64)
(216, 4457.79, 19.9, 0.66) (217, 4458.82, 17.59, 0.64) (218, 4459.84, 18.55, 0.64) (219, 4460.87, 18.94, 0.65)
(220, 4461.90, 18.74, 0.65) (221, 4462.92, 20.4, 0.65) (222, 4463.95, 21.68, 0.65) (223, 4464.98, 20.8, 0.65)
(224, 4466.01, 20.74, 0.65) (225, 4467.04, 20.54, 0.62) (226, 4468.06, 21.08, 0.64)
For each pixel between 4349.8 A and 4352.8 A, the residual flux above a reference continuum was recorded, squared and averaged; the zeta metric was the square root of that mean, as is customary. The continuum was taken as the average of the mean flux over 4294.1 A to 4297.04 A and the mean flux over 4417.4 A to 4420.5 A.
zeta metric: 3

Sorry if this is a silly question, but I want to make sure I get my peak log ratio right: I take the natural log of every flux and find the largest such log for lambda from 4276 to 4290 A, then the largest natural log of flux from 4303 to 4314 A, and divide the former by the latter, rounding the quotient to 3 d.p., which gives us 1.086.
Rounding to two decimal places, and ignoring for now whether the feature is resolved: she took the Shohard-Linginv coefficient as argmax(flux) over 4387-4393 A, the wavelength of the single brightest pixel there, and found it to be 4392.58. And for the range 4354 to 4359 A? 4357.32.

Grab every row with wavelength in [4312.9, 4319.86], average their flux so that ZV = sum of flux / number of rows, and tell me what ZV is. 19.9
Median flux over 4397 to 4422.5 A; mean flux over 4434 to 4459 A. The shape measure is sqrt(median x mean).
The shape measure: 19.9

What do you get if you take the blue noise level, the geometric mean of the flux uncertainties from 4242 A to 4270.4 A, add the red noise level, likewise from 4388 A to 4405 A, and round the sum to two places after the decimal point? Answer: 1.35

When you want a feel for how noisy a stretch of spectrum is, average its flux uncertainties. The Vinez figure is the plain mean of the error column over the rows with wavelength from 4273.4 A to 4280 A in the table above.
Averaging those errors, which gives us 0.631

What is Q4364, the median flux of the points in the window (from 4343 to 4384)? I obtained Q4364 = 19.3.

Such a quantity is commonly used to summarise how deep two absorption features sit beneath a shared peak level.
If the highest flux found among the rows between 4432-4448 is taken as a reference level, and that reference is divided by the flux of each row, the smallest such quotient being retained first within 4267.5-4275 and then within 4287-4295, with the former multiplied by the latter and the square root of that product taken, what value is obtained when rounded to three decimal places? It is 1.247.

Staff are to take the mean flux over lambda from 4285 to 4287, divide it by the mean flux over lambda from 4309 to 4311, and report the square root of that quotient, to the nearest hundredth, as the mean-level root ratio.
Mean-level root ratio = 1.19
